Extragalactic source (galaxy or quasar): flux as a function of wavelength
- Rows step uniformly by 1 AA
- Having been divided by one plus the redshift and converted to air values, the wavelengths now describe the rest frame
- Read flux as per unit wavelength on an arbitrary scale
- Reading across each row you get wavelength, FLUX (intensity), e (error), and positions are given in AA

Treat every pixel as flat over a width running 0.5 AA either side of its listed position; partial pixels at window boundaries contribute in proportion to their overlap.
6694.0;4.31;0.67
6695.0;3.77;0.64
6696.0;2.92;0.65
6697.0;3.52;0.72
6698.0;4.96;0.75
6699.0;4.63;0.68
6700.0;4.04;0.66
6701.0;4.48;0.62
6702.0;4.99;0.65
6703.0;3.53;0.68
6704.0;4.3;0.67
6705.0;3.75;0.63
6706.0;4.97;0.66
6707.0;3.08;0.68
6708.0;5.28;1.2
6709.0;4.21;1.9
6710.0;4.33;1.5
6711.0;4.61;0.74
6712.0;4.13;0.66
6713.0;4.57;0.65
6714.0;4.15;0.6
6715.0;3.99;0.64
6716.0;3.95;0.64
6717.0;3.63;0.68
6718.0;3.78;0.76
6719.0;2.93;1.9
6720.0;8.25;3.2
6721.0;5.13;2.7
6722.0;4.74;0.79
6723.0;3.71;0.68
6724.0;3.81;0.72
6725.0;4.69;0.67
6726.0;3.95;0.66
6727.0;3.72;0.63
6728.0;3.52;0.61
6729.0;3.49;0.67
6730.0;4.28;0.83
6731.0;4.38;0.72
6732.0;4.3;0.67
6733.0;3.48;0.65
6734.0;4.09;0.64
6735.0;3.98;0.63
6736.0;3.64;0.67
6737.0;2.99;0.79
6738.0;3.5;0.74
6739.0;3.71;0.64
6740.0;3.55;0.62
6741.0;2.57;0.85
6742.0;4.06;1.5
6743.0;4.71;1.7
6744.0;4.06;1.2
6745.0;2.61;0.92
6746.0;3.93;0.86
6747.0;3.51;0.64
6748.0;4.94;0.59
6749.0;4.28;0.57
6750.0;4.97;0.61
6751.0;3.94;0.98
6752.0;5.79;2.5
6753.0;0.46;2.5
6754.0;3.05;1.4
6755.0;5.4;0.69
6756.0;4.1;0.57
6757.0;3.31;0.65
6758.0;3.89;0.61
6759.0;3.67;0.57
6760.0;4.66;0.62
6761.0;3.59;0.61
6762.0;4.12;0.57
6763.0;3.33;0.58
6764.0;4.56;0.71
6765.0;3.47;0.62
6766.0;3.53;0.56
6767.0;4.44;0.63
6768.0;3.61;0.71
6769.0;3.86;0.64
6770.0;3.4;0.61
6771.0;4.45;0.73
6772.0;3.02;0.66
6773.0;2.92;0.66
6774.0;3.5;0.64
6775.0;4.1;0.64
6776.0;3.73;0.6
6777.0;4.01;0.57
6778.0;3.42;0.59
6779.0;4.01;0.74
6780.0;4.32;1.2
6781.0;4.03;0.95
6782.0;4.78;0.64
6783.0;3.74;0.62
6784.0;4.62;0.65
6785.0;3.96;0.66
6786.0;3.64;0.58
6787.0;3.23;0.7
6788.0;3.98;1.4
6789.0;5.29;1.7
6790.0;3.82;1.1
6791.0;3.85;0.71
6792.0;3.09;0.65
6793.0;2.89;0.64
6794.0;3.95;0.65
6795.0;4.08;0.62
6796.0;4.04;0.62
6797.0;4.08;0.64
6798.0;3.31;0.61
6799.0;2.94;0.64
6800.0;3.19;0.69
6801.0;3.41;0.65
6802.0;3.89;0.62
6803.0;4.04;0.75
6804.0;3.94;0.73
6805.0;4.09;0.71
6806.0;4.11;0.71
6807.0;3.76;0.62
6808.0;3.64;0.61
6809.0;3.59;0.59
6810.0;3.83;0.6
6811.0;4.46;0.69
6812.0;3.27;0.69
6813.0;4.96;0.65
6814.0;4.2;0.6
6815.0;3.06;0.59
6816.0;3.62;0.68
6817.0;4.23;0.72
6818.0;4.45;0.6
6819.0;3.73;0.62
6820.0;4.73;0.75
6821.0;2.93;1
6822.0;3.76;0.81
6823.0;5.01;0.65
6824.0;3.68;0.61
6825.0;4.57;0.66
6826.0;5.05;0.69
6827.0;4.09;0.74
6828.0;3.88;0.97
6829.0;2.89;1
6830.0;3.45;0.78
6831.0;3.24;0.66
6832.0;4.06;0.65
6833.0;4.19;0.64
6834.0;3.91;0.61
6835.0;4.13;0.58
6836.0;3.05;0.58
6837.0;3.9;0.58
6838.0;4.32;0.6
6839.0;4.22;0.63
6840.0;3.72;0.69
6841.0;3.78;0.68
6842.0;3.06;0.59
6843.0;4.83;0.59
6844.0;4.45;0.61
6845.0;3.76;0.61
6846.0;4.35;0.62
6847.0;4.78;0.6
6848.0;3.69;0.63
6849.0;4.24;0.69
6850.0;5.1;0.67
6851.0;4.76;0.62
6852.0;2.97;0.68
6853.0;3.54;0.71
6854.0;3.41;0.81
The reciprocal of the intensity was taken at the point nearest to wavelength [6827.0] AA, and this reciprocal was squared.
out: 0.060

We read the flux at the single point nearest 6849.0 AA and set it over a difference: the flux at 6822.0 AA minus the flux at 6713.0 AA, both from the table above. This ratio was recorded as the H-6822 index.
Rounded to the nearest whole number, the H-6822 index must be -5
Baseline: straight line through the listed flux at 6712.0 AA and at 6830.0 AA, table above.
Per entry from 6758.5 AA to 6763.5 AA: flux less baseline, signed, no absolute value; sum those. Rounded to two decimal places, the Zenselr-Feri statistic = 0.13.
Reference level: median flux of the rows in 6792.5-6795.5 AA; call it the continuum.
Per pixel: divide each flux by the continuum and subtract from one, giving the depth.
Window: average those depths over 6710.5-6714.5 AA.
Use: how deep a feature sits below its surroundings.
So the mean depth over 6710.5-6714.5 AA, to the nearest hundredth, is -0.11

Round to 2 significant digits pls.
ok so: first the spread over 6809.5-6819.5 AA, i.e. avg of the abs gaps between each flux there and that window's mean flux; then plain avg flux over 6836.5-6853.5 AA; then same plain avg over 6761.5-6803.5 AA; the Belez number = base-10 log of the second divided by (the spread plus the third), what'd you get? -0.020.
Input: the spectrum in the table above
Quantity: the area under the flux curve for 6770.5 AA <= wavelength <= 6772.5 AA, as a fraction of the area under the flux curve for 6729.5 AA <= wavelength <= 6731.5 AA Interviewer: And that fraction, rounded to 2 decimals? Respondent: 0.86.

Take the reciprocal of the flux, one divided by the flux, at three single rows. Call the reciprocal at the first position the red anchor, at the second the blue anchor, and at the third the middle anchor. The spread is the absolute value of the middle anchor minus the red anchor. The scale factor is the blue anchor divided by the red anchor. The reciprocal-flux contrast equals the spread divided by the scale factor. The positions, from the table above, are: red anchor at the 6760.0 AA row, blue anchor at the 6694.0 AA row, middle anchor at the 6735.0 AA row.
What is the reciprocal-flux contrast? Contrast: 0.034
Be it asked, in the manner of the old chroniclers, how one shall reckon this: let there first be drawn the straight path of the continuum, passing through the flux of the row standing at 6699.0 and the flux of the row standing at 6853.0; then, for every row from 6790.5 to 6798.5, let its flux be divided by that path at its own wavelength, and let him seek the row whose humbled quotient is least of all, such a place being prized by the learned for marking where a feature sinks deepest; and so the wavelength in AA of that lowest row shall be 6793.0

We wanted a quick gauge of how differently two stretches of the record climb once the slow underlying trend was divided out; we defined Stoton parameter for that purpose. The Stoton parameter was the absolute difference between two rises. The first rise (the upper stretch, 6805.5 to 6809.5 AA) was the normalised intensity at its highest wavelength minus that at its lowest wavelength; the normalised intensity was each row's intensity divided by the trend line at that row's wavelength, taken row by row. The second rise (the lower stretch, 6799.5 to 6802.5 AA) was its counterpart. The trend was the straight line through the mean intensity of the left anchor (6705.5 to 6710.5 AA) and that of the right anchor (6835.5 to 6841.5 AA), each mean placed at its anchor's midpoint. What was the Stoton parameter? 0.31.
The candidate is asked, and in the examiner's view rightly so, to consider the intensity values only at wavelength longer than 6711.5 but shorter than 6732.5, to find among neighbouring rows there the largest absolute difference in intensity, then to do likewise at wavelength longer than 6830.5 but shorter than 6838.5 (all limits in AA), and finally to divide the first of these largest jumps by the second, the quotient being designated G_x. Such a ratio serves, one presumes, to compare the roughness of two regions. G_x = 4.9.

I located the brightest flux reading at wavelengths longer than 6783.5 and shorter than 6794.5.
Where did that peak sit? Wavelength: 6789.0 AA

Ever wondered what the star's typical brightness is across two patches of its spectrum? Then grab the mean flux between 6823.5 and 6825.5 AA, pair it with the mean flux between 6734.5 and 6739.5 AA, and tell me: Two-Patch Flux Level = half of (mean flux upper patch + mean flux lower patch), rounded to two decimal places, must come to 3.84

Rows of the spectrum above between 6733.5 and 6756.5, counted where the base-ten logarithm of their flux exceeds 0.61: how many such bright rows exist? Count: 8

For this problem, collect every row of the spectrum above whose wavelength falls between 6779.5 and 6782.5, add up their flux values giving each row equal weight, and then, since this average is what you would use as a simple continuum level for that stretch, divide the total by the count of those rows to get 4.4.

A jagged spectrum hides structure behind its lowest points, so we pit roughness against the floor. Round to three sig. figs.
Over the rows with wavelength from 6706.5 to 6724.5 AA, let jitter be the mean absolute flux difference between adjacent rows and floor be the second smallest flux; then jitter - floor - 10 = -12.1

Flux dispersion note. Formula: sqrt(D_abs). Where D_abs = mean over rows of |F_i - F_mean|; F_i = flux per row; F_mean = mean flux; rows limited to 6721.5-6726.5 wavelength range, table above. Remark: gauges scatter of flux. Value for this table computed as 0.65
